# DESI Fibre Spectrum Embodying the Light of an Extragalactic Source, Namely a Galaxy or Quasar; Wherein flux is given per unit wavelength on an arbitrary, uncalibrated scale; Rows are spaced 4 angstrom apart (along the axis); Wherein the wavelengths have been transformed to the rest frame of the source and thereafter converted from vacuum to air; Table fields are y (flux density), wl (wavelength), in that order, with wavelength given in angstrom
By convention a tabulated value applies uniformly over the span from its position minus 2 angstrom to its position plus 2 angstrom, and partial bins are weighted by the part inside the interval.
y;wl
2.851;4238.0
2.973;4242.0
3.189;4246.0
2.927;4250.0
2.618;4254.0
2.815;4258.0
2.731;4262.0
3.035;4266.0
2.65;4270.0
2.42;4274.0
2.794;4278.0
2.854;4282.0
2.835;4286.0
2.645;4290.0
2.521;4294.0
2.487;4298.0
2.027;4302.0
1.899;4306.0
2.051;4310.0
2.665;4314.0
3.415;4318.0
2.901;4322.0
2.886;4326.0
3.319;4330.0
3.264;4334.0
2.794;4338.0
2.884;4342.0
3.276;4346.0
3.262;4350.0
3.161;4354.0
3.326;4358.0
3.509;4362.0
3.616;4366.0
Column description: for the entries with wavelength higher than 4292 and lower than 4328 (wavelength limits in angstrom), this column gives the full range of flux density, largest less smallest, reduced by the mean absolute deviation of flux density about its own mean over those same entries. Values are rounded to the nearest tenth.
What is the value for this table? 1.1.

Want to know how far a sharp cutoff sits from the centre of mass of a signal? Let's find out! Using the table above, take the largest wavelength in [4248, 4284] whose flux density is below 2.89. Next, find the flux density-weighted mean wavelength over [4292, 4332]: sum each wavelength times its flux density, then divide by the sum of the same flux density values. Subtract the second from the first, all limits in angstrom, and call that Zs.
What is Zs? -31.5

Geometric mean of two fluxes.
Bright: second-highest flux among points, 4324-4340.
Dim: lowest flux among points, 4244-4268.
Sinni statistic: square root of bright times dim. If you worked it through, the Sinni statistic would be 2.92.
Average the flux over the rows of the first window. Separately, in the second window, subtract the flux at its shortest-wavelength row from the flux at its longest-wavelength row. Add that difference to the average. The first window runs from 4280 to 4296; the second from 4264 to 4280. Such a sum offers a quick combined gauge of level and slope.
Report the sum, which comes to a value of 2.5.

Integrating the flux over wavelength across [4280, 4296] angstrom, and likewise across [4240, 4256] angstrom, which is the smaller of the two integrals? 43.4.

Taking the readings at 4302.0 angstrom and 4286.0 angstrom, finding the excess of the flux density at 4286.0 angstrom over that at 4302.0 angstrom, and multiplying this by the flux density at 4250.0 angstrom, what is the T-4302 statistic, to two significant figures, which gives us 2.4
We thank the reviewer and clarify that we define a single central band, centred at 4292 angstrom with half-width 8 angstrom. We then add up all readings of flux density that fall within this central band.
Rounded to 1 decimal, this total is 10.5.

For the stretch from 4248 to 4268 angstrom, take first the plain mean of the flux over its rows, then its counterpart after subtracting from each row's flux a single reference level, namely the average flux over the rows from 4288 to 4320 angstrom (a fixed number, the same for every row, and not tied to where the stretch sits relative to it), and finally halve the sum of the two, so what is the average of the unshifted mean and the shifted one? 1.6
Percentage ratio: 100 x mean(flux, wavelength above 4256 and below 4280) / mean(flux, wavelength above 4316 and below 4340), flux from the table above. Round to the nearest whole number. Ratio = 89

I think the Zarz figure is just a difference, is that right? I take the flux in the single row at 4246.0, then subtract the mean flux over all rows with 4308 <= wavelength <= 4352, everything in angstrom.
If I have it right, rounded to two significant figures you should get 0.21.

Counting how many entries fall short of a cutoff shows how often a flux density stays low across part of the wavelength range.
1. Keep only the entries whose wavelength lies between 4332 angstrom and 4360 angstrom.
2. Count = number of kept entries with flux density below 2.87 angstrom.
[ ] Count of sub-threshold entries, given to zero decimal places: 1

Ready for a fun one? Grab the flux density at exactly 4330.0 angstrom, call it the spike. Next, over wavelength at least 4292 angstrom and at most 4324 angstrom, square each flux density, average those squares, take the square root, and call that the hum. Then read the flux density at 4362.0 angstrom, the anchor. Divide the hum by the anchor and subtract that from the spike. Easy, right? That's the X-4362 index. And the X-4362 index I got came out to 2.59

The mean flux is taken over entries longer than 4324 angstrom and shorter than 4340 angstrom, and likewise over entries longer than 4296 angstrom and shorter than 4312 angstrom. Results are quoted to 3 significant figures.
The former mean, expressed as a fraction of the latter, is 1.45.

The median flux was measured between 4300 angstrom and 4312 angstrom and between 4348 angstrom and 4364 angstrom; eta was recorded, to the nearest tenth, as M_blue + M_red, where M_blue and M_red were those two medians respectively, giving 5.3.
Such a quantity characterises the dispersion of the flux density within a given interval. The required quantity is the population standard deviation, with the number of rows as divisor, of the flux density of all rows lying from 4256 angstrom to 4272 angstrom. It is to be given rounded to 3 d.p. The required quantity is 0.144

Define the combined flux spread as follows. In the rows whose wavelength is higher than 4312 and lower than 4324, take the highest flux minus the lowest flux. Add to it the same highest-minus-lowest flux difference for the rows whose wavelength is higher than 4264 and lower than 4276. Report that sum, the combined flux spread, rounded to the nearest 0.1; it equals 1.4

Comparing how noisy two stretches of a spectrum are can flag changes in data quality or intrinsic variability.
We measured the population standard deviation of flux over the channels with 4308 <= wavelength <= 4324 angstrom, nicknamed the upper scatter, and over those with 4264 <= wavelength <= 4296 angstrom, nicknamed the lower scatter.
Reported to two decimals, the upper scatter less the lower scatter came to 0.30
